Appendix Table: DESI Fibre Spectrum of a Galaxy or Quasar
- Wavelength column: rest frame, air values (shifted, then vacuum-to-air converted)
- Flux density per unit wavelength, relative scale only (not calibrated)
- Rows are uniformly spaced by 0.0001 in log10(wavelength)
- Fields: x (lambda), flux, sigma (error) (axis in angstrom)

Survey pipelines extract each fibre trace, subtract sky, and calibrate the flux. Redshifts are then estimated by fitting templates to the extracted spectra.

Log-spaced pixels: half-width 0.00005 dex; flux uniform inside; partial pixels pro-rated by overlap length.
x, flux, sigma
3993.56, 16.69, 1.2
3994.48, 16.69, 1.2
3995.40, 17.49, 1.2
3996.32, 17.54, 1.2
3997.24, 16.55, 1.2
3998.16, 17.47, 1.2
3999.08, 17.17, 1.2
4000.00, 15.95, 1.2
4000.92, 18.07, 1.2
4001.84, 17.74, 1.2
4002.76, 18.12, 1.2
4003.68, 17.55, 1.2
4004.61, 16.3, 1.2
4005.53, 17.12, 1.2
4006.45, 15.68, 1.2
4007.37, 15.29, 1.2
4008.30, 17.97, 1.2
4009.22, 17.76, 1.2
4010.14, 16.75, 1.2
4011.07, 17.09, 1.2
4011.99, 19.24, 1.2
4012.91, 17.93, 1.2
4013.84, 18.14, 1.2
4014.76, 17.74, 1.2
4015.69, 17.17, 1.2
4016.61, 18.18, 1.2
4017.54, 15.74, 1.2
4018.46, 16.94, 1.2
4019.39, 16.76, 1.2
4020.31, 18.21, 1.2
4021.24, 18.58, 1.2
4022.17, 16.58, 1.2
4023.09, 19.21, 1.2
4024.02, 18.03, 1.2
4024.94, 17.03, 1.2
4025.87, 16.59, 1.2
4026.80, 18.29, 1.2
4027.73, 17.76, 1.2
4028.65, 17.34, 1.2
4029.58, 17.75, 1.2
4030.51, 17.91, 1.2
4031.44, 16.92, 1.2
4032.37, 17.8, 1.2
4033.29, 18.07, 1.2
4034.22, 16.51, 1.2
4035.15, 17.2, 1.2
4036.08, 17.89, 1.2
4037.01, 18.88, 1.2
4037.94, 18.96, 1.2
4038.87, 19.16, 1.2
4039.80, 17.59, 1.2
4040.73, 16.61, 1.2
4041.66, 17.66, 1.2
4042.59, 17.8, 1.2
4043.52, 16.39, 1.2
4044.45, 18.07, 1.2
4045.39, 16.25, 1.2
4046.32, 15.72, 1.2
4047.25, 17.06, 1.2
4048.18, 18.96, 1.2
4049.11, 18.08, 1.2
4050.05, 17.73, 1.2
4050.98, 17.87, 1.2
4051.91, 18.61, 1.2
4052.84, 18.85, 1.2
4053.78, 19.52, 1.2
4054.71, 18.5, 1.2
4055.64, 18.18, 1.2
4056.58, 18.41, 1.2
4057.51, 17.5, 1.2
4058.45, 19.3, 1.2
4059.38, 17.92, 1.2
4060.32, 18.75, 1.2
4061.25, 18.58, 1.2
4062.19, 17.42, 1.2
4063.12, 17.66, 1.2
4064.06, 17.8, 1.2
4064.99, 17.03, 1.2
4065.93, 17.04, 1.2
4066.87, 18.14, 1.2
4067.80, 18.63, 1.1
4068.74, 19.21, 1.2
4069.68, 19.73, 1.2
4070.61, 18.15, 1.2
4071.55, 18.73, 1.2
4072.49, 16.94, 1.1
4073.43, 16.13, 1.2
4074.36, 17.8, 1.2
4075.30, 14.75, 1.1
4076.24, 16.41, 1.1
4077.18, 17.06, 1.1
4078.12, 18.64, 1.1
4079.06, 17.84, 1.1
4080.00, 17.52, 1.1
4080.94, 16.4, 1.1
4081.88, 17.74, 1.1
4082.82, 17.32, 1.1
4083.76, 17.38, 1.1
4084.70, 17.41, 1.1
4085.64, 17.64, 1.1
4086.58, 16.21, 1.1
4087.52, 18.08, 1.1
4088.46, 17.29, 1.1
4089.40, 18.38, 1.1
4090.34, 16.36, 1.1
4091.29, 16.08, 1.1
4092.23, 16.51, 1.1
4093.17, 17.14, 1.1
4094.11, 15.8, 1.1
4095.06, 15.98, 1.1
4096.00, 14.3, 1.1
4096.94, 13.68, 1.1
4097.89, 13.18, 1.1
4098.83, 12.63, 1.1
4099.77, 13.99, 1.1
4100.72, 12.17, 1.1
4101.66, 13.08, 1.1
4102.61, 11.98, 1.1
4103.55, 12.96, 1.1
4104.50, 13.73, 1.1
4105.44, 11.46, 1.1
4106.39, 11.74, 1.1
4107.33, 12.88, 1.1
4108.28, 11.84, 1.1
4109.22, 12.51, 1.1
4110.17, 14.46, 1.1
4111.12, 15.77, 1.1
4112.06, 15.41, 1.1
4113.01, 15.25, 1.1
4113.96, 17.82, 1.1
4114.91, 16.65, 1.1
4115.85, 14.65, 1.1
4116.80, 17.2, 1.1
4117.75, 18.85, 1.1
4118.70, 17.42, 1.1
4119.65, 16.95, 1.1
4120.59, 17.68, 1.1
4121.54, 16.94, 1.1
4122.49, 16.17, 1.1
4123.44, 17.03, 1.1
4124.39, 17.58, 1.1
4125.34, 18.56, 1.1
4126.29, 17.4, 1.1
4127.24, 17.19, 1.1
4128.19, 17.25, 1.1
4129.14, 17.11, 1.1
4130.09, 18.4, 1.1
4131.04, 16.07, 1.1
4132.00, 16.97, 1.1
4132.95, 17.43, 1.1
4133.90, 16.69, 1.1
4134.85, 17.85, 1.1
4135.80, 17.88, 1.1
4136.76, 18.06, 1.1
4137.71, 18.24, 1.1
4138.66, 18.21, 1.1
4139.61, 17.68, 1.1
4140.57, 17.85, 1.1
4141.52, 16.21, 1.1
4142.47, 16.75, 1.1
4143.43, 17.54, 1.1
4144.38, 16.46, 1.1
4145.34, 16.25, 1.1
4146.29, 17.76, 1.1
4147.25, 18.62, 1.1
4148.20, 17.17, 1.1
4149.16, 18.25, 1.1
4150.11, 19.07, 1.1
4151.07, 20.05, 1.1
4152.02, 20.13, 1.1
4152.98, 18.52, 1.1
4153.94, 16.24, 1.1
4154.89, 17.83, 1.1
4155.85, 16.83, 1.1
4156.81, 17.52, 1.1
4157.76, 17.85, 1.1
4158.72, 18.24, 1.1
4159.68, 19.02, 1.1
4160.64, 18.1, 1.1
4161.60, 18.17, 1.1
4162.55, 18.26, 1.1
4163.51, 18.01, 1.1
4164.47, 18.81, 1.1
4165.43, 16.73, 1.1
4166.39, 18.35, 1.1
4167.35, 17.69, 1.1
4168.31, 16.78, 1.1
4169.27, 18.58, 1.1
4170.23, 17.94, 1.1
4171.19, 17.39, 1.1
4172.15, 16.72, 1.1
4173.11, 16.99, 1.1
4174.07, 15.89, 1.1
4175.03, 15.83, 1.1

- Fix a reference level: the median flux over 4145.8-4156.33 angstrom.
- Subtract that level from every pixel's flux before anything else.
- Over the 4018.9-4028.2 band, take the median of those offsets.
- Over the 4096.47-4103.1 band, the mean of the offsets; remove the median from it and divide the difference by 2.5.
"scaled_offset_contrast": -2.0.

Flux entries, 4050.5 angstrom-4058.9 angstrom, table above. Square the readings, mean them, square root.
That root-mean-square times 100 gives 1854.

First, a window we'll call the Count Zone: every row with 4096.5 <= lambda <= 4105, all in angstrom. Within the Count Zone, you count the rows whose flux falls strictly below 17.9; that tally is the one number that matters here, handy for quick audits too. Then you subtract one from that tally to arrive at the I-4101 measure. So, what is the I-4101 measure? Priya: 8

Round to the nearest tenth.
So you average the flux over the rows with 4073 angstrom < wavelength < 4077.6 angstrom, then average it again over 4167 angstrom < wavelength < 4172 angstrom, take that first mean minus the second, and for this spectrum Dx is -1.2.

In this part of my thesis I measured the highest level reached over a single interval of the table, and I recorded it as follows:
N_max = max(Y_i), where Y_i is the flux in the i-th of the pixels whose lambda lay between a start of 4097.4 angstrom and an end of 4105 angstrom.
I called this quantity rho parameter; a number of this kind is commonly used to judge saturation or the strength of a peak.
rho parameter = 13.99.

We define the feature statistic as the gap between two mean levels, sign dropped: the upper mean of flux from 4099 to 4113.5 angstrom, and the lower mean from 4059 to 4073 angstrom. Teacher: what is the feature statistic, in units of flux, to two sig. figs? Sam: 4.8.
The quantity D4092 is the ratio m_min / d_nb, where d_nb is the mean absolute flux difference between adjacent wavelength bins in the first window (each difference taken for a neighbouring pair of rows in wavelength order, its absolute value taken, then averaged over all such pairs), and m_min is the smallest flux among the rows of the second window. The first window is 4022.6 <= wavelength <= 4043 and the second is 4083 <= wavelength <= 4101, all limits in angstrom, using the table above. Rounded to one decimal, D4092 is 16.0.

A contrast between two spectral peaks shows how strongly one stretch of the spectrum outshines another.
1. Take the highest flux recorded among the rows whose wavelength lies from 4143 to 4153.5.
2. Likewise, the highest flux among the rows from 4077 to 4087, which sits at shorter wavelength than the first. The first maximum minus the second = 1.5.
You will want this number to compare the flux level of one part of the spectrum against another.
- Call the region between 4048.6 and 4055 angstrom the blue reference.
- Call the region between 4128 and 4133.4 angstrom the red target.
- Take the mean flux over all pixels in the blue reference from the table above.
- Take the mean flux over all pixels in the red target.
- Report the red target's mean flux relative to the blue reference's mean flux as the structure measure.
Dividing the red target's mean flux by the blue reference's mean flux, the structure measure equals 0.93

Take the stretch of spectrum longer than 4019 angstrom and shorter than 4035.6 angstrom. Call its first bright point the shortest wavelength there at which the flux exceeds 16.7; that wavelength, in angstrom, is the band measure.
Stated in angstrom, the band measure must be 4019.39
